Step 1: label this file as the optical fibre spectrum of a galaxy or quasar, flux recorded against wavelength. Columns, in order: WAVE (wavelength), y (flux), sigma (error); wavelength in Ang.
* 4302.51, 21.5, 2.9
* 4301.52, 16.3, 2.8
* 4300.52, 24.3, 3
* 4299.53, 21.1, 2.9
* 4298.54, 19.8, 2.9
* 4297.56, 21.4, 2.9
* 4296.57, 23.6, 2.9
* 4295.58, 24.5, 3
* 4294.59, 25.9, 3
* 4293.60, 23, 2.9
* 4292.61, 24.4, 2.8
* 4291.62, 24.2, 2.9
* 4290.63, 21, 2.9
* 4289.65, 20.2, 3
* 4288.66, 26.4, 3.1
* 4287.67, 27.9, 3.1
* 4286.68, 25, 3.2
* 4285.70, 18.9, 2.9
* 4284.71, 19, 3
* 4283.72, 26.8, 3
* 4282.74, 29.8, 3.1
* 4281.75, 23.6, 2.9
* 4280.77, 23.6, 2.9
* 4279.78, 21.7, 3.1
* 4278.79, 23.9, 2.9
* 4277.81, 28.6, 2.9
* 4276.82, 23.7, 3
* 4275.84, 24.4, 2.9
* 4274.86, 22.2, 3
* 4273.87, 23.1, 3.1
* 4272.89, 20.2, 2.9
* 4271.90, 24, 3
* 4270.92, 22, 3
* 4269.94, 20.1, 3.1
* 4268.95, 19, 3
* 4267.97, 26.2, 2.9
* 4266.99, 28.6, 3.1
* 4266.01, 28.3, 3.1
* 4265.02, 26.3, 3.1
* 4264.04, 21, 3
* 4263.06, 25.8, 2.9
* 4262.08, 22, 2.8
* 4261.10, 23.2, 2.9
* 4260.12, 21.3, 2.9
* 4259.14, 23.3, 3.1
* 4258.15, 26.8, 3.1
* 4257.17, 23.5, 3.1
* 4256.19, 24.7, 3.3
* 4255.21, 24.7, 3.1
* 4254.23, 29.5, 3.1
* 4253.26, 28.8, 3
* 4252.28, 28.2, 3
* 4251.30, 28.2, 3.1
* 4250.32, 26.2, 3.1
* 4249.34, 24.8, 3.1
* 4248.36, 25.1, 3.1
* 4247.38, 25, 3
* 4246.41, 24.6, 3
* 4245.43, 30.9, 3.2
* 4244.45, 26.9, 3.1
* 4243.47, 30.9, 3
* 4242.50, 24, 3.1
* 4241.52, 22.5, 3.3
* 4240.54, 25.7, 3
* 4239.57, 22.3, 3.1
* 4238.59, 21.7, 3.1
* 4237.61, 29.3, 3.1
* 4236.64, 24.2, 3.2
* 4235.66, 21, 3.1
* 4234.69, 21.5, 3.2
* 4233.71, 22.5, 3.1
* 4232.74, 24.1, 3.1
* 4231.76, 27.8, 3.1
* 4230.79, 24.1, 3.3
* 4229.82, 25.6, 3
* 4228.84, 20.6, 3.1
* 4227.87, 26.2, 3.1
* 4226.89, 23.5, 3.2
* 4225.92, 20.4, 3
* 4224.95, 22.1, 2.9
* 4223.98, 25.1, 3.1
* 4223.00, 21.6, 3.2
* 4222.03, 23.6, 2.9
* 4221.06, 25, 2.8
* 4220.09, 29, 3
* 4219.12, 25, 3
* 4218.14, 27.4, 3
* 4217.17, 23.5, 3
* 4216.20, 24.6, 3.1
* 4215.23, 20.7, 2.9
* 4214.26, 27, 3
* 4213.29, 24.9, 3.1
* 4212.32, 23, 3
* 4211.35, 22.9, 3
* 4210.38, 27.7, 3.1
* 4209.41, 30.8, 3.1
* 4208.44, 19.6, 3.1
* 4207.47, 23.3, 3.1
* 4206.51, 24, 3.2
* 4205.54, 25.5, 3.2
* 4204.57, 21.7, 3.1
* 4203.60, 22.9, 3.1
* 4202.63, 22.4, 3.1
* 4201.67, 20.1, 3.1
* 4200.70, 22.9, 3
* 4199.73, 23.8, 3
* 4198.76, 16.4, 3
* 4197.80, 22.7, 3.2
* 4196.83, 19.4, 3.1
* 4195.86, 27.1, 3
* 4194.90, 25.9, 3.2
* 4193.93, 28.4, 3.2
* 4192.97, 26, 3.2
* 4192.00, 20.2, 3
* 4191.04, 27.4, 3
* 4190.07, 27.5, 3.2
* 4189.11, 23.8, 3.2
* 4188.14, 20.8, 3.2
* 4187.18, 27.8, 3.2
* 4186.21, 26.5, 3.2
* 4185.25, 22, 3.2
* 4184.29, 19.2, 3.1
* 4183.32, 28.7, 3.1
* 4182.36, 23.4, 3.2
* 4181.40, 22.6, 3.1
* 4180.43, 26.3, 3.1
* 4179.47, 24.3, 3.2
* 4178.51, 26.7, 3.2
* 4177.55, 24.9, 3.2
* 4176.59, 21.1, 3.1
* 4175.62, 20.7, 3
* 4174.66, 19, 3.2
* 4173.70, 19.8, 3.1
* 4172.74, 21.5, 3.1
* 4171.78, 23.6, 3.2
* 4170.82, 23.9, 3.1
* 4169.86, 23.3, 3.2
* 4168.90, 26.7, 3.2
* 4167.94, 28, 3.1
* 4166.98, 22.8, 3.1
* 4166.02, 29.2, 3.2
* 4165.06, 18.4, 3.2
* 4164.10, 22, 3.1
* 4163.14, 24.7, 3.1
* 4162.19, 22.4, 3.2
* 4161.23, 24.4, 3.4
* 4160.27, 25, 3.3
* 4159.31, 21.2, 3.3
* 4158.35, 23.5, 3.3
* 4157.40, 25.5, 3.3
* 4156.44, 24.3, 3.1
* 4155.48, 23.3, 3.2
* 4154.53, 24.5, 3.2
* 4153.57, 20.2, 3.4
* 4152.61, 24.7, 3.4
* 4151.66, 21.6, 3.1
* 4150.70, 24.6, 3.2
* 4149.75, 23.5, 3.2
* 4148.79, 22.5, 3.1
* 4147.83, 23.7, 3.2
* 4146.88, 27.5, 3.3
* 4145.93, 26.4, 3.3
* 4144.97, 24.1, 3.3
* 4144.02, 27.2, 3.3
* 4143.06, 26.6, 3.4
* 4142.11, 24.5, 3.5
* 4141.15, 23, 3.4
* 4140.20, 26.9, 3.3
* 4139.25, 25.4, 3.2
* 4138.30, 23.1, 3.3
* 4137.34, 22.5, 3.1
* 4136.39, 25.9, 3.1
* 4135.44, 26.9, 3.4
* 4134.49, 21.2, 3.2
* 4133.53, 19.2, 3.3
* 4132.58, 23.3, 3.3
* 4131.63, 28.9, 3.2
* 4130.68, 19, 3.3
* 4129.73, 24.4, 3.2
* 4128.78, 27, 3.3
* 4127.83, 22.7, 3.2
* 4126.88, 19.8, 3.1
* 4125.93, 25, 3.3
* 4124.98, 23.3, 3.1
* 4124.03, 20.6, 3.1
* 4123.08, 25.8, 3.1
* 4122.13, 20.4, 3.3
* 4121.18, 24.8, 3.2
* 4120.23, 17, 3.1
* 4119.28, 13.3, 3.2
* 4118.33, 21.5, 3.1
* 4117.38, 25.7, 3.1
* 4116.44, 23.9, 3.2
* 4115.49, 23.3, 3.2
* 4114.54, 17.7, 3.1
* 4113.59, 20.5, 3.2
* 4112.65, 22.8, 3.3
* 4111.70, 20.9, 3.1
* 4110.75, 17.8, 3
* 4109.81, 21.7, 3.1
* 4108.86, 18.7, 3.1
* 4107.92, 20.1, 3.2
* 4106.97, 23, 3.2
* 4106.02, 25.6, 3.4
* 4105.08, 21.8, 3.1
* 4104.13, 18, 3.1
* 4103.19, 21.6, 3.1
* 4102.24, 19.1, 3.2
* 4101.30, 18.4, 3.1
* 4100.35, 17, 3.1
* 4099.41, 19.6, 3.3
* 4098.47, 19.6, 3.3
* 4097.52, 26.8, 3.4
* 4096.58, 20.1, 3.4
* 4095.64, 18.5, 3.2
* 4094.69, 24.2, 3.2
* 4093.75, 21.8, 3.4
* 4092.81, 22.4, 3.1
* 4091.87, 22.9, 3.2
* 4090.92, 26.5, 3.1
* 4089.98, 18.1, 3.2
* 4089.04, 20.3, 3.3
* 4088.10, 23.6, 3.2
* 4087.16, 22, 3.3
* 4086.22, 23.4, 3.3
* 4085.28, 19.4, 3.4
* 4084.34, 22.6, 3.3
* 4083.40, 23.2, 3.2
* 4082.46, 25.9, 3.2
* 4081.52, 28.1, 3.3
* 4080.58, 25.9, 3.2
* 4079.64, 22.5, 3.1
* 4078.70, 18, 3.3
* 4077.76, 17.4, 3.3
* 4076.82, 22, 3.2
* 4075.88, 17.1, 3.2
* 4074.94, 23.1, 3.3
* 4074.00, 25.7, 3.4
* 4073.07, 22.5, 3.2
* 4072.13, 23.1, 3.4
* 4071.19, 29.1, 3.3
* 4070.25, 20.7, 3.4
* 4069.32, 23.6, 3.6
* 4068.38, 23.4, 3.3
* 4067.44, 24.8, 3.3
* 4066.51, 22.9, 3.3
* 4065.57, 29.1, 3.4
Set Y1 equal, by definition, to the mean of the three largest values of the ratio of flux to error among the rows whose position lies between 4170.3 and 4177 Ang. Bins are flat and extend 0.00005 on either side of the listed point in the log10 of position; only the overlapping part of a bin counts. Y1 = 7.3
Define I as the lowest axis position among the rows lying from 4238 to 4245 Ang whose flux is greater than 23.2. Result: 4240.54 Ang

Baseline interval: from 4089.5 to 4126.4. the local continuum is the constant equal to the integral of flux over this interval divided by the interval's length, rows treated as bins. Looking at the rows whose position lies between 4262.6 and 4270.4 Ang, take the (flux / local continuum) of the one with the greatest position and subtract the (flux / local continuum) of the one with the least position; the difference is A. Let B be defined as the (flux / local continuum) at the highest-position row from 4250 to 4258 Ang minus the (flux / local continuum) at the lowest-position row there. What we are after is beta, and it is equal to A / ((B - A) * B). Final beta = 15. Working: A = -0.27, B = -0.13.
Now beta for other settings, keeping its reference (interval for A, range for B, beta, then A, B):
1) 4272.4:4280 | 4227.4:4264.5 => 1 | 0.07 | -0.24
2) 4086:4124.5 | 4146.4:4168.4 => -36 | -0.13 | 0.02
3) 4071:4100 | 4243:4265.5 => 9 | -0.45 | -0.22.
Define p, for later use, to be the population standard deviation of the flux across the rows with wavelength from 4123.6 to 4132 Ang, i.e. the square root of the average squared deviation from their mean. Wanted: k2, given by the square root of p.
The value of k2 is 1.77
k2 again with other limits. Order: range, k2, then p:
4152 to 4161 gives 1.30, 1.68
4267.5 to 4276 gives 1.48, 2.19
